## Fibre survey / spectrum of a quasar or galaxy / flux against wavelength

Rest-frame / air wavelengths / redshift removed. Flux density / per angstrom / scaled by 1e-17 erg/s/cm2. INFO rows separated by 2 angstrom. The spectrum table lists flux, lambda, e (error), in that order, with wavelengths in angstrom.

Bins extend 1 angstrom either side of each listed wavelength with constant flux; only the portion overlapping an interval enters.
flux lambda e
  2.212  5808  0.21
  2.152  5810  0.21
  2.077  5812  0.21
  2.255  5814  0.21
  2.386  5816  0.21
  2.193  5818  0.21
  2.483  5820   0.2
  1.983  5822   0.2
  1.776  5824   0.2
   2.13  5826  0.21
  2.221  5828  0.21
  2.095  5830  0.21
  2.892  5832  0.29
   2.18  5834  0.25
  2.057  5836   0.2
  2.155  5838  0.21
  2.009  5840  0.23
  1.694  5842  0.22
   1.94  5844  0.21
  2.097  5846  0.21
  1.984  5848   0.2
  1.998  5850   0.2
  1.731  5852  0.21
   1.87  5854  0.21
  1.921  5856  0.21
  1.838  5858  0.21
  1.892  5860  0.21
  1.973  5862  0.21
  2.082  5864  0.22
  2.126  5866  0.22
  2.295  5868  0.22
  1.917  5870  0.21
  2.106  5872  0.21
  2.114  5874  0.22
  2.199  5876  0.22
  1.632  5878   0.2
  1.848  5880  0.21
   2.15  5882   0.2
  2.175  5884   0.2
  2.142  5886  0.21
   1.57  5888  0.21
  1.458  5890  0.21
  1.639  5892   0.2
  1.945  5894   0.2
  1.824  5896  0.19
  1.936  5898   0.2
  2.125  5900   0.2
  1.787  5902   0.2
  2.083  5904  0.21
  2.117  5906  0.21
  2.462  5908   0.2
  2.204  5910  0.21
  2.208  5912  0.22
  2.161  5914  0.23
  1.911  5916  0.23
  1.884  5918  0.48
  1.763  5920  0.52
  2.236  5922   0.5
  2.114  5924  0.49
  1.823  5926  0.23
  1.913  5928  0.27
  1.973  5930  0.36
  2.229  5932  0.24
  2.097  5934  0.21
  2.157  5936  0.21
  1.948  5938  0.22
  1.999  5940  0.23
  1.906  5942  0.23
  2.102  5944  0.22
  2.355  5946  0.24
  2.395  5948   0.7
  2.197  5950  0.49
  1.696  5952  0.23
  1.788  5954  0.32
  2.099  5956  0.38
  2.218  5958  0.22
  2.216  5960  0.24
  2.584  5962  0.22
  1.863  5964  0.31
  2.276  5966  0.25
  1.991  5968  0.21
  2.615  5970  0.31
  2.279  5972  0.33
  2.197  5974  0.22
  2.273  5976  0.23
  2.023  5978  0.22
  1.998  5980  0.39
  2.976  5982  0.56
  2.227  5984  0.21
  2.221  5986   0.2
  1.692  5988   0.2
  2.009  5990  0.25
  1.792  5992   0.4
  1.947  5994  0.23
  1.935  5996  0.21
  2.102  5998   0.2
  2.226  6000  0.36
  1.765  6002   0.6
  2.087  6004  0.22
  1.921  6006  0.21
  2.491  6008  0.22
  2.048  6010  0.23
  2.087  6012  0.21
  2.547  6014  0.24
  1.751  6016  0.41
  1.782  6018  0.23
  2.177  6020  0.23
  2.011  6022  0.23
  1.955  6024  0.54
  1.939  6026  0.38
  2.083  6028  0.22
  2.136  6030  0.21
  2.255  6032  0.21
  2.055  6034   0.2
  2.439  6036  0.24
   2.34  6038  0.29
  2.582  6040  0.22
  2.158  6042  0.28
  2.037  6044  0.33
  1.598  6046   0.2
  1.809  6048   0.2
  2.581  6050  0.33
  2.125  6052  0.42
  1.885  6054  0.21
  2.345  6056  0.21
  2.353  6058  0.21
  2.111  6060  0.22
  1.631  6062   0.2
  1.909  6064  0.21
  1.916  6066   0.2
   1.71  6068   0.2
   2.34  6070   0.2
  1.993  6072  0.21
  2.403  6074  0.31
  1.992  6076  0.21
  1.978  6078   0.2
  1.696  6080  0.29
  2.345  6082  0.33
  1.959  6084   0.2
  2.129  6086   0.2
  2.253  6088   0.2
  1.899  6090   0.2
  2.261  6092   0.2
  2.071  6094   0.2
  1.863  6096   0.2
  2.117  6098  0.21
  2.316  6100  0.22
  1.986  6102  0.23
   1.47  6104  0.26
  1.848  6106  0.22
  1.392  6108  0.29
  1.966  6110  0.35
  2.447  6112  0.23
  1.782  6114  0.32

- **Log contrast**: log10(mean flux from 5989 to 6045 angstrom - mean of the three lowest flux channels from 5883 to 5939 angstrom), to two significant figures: -0.27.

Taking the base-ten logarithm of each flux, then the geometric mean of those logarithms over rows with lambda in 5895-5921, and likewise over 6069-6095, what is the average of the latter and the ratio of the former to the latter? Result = 0.637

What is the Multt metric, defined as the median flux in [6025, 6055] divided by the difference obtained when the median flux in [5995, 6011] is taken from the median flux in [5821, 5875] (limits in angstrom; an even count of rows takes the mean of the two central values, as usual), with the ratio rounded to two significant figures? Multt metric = -36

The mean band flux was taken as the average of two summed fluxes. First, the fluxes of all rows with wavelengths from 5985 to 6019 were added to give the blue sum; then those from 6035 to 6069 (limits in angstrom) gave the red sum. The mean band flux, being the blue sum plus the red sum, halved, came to 35.0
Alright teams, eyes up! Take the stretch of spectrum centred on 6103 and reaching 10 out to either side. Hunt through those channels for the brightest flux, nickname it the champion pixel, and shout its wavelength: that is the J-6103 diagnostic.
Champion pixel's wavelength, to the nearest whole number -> 6112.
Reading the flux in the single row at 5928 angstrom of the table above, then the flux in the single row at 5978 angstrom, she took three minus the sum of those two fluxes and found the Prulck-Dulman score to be -0.94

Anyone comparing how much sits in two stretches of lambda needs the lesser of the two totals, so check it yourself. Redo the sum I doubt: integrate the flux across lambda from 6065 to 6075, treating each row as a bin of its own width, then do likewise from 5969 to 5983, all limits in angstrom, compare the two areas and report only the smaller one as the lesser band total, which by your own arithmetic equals 21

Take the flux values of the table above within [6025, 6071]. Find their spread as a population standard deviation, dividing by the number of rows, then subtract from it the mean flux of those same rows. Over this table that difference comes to -1.83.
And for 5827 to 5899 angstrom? -1.74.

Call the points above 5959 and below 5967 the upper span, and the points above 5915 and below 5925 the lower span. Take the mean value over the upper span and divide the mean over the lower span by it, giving 0.89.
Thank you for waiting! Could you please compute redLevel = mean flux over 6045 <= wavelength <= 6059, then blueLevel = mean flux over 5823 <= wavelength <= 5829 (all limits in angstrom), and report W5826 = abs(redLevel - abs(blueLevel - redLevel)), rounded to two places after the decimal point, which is 2.04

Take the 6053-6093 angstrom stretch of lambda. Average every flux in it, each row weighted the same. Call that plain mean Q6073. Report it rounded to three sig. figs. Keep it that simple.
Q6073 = 2.06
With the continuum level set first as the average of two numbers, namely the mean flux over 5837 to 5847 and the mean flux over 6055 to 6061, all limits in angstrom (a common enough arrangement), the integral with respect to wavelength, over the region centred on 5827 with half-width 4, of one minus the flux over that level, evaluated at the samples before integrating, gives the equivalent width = 0.26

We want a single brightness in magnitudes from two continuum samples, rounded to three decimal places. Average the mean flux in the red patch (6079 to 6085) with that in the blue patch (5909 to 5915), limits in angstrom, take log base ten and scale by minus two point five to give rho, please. -0.803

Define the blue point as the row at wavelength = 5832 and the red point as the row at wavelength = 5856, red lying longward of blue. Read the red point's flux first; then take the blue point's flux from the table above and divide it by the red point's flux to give 1.51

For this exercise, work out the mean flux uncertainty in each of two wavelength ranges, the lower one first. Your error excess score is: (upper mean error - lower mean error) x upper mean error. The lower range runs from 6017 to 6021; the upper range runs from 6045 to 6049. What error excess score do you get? -0.006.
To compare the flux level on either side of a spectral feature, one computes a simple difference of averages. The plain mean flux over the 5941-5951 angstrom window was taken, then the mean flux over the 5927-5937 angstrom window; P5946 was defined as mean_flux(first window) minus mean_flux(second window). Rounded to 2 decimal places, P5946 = 0.12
